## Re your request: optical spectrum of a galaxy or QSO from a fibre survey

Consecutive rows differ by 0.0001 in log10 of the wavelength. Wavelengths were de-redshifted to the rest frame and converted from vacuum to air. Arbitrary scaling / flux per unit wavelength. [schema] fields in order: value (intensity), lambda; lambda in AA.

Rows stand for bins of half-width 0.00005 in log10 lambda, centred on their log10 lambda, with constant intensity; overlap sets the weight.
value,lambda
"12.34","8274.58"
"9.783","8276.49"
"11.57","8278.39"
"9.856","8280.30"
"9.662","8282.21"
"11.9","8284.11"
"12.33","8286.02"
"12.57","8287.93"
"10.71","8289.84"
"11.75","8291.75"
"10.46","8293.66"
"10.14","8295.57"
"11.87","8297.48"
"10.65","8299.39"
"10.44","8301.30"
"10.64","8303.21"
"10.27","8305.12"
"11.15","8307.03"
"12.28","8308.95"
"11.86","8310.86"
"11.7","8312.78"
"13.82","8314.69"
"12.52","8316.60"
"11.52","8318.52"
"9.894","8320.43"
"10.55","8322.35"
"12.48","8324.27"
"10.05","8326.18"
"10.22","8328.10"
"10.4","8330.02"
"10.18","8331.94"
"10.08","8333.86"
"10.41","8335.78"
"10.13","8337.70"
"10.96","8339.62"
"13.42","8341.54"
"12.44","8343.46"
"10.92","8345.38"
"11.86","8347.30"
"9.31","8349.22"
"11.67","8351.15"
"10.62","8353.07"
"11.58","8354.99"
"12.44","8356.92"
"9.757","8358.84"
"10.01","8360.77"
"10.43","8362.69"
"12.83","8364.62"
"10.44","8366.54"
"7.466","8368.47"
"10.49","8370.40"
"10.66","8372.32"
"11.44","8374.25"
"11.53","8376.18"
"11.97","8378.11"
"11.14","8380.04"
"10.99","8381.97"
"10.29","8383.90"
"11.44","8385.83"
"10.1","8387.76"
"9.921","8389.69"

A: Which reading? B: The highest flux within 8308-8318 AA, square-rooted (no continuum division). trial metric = 3.72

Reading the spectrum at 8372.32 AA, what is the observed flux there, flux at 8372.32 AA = 10.66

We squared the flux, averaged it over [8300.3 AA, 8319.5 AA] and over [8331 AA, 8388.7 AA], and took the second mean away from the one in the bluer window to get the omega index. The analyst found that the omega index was 16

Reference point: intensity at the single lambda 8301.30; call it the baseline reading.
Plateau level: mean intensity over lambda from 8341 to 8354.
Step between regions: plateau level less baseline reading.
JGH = 1.0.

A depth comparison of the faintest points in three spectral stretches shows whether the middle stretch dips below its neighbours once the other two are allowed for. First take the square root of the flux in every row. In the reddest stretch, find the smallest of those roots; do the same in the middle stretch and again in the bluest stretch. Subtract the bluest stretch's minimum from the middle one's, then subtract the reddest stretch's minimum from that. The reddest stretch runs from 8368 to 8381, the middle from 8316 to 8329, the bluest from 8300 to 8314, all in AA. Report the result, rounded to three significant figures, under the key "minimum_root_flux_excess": -2.79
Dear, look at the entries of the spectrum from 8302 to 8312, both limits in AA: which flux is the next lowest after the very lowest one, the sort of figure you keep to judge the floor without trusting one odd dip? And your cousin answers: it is 10.64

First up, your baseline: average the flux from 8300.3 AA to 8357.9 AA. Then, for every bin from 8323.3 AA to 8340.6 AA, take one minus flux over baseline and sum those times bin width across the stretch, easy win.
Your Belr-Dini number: 1.0 AA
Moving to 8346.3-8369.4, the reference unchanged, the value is 1.0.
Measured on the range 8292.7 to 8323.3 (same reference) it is -0.1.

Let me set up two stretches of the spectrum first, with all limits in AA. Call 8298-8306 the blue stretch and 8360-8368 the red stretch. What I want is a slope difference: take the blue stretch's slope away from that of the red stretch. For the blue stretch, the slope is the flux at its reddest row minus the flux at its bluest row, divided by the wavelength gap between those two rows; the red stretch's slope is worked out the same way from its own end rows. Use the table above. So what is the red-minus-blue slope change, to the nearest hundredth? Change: 0.14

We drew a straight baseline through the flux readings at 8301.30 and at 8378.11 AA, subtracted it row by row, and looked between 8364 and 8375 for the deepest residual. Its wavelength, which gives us 8368.47 AA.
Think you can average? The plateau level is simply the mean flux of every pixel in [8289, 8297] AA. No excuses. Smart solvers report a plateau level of 10.8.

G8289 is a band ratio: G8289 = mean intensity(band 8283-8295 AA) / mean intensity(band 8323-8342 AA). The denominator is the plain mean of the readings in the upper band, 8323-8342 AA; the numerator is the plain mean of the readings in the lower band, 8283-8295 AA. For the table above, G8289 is 1.07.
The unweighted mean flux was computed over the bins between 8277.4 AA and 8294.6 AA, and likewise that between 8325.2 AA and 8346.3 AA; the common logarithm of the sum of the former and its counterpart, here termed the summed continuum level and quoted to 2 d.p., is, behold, 1.34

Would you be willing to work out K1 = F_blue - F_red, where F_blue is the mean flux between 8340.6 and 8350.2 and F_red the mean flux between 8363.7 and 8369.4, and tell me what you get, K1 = 1.34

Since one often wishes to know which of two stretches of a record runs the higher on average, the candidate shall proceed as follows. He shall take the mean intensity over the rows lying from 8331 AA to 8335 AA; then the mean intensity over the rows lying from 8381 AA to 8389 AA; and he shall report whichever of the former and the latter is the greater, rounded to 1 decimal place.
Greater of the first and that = 10.7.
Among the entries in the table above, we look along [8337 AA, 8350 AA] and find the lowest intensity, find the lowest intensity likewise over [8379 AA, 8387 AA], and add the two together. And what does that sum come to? 19.60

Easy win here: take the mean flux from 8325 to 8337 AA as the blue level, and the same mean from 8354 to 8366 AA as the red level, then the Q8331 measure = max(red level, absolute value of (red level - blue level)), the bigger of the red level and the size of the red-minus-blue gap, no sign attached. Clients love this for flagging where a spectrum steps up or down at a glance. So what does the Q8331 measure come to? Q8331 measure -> 11.2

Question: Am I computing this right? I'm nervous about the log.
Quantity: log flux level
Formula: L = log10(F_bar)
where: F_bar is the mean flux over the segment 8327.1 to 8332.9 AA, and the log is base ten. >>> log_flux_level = 1.01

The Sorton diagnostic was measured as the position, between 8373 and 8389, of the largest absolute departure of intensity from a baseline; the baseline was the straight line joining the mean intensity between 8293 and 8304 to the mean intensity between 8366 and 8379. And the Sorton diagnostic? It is 8378.11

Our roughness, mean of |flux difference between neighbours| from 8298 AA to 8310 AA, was 0.56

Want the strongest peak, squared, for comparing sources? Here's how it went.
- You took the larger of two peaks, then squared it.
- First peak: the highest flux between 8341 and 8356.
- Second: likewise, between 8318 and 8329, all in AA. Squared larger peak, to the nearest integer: 180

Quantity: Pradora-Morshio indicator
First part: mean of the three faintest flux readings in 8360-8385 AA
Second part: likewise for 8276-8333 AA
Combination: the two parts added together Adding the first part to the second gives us 19.0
